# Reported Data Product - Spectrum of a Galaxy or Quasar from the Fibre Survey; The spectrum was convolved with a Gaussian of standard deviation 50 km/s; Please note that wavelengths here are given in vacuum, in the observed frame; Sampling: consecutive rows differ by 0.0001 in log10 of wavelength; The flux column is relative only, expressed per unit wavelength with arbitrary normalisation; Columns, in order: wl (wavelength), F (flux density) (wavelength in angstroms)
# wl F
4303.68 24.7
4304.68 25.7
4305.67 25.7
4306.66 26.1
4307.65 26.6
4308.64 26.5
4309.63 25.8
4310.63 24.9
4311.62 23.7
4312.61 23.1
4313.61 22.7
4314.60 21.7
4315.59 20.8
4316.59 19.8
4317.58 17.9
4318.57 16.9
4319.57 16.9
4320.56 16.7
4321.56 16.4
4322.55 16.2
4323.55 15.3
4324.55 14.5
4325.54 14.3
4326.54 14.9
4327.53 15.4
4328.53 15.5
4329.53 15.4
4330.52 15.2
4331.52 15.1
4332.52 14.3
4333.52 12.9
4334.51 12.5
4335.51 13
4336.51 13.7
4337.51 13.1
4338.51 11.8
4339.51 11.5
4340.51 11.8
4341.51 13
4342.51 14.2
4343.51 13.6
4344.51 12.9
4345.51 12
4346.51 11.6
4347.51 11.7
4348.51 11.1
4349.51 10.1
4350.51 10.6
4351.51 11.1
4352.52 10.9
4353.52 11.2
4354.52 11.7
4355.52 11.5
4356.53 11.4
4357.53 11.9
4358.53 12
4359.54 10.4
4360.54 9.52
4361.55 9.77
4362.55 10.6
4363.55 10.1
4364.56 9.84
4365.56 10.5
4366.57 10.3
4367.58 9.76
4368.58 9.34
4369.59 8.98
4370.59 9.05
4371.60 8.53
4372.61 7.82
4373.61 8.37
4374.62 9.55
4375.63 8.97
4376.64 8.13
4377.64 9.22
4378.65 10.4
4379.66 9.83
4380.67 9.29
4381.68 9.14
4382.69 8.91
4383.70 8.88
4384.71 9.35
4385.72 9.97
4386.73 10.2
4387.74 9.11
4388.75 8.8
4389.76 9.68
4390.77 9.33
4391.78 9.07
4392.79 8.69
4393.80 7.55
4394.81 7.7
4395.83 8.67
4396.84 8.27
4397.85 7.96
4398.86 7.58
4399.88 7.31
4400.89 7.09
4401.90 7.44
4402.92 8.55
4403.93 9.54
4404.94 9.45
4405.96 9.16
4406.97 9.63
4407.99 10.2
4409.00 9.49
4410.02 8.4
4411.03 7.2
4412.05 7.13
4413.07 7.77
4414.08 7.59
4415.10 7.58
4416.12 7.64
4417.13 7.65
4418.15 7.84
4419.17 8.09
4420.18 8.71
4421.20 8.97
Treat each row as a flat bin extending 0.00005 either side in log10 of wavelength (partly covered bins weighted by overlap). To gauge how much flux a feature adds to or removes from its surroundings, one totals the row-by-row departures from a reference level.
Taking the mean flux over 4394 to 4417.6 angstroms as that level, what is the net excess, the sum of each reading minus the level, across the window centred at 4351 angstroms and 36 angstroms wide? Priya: 117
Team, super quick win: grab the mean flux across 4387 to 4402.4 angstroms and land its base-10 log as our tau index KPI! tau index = 0.92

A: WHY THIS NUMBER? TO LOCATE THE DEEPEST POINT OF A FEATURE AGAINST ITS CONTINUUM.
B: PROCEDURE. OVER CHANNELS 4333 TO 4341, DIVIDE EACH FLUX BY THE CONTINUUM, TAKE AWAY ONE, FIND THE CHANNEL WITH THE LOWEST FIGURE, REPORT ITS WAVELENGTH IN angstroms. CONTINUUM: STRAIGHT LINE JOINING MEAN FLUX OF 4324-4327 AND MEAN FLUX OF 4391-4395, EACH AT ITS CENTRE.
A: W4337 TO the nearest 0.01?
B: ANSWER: 4339.51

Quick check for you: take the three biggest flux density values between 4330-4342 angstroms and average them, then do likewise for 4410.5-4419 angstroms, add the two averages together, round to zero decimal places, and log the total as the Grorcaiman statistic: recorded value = 23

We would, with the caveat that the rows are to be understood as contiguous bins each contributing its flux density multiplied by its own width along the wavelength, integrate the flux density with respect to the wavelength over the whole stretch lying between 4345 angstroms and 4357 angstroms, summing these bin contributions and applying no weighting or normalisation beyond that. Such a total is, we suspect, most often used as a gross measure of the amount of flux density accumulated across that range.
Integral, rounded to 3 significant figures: 135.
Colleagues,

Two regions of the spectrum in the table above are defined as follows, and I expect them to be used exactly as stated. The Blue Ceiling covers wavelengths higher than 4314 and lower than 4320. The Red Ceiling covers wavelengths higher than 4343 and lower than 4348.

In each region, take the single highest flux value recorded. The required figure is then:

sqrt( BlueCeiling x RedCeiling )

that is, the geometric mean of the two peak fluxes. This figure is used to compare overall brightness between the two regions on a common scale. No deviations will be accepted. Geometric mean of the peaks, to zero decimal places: 17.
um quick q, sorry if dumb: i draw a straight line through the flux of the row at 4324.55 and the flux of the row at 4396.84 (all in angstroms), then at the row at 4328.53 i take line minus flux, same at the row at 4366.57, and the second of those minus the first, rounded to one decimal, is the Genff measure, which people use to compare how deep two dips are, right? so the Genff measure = 1.9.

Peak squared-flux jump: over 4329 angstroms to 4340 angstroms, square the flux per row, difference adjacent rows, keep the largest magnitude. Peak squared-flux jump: 38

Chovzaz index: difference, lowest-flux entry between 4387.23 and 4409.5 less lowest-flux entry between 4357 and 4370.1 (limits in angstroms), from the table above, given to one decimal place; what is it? -1.9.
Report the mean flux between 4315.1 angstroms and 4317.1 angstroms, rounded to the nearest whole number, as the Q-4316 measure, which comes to 20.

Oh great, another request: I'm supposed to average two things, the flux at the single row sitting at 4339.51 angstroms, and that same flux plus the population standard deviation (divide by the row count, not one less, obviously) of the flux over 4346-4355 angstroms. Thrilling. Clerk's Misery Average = 12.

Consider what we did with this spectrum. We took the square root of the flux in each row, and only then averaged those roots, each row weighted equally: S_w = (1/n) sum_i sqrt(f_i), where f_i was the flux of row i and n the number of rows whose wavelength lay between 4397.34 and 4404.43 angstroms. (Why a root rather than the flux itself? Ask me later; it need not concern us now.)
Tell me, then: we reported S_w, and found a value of 2.81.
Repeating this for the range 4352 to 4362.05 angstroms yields 3.32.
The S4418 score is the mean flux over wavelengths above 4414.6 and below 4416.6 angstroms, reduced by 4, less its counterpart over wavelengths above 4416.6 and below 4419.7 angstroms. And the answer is -4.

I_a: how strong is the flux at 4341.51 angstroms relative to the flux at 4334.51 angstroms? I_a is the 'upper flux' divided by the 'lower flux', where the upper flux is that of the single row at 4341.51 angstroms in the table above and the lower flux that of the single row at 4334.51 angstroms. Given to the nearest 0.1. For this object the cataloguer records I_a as 1.0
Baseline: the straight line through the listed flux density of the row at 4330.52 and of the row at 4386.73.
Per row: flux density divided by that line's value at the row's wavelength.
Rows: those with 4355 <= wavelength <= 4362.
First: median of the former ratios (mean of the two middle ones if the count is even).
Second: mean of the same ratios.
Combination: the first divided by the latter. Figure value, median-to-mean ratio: 1.03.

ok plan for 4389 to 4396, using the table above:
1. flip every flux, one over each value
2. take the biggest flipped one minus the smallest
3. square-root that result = 0.171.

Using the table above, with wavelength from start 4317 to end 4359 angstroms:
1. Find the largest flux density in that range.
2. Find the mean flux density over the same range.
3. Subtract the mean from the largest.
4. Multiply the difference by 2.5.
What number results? 11.2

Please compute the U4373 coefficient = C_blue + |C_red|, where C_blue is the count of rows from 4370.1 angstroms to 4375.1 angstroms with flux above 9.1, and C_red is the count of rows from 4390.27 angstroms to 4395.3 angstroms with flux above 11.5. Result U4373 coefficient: 1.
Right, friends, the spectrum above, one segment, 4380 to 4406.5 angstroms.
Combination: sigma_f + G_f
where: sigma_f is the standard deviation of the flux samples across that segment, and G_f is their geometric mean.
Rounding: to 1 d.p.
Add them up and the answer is 9.5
